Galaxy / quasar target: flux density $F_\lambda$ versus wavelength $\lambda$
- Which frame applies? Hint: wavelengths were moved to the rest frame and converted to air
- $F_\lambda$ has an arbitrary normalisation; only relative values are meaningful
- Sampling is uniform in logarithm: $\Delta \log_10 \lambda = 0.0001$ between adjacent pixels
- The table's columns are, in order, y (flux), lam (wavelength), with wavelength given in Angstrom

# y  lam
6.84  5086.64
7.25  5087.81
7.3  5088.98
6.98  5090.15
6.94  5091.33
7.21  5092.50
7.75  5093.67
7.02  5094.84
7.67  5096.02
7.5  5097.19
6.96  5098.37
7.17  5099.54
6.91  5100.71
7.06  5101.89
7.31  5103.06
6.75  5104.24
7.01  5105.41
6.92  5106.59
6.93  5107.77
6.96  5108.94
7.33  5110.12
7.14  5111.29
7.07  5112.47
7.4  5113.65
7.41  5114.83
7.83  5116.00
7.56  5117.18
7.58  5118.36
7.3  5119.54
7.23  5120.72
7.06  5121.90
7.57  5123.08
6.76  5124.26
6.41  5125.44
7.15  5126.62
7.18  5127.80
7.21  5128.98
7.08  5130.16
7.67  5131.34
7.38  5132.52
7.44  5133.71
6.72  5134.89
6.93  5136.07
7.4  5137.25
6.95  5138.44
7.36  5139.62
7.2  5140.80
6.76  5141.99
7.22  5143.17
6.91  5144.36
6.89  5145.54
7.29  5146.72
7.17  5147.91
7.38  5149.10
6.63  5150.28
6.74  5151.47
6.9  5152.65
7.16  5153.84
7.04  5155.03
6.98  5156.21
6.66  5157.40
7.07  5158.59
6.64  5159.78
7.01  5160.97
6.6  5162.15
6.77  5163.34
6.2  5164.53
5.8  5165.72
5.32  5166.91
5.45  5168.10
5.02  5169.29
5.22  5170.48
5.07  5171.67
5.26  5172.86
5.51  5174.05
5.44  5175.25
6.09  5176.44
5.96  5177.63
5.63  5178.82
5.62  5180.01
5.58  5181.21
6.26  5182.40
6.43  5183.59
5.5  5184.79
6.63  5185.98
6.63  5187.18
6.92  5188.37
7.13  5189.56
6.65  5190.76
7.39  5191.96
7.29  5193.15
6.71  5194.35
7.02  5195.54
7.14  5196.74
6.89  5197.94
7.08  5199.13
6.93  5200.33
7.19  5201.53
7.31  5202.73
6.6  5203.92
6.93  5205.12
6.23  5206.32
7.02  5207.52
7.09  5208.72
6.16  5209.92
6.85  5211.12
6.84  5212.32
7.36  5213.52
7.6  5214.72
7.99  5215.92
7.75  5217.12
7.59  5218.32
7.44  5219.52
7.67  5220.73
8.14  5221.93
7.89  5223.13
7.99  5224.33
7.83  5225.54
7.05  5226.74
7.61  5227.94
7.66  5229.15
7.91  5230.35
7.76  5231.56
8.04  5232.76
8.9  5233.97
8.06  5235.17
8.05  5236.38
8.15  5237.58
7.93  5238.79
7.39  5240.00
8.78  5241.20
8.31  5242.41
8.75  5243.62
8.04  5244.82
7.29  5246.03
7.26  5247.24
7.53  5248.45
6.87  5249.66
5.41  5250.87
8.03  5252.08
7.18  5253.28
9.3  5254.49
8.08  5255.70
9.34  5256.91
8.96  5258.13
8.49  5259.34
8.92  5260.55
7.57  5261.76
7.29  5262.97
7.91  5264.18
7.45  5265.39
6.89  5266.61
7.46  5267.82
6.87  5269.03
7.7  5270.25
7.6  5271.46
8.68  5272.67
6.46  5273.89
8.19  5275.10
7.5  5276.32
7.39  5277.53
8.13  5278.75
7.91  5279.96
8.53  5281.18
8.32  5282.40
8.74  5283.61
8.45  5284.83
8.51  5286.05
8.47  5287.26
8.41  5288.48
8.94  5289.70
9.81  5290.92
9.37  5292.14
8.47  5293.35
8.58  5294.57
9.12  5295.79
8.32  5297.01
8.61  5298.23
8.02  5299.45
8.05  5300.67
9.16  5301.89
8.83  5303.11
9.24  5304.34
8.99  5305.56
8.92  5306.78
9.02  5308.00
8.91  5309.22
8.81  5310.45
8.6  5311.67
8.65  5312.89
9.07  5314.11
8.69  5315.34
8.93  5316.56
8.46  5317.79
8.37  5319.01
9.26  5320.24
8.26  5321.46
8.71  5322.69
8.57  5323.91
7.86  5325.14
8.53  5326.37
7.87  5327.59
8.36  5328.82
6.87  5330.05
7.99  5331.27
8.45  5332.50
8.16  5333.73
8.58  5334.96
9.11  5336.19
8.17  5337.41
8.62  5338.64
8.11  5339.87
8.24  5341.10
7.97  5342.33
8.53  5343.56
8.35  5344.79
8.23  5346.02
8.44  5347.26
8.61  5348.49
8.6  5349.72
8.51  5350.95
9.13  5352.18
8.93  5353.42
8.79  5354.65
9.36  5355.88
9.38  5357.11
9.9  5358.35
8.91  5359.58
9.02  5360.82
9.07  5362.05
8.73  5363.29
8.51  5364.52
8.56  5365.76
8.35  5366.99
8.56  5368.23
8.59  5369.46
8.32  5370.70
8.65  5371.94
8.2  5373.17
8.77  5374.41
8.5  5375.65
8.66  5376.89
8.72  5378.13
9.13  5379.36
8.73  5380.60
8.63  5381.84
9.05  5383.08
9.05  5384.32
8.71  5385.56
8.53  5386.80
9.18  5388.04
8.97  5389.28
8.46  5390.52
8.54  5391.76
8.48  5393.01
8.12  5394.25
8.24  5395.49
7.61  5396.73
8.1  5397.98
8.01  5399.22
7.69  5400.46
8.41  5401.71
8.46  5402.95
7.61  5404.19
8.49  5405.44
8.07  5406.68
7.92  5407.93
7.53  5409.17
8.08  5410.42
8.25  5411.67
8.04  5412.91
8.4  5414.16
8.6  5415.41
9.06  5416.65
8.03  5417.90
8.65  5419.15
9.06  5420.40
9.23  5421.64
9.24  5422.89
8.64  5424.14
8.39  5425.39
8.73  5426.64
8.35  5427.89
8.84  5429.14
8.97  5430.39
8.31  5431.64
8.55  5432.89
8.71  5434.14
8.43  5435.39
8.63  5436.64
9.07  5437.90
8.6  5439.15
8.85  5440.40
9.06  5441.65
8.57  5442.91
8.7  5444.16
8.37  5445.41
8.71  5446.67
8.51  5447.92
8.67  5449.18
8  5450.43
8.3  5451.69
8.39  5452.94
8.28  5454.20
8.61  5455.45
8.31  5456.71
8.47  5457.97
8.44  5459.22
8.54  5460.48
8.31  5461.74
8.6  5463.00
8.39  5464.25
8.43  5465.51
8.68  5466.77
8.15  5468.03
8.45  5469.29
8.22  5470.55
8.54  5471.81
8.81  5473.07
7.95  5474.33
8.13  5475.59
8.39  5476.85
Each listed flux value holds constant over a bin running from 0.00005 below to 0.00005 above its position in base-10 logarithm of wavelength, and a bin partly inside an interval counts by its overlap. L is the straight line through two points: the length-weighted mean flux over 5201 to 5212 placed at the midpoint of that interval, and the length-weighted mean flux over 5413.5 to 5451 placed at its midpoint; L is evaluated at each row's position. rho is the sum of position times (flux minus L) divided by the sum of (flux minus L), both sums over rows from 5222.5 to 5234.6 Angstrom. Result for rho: 5229.2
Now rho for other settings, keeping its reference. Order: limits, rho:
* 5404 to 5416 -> 5408.5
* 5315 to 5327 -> 5320.1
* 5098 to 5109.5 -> 5103.4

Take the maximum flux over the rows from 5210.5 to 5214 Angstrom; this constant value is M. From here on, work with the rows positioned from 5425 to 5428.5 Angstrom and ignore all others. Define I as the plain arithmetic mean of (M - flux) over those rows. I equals -1.1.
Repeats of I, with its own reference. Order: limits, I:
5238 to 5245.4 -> -0.8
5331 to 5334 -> -0.8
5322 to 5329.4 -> -1.0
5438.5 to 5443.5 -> -1.4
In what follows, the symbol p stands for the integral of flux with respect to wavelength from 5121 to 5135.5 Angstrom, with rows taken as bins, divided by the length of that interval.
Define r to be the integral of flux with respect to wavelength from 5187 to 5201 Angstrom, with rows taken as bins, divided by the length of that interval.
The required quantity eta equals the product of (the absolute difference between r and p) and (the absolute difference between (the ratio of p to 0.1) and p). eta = 9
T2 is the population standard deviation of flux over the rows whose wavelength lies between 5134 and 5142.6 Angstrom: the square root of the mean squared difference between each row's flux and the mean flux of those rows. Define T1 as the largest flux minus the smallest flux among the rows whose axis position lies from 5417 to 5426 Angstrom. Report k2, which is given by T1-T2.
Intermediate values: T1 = 1.2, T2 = 0.256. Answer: 0.95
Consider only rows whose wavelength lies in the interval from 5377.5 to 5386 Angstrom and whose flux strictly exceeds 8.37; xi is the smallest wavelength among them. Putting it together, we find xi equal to 5378.13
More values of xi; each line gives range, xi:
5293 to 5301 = 5293.35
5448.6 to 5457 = 5449.18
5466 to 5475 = 5466.77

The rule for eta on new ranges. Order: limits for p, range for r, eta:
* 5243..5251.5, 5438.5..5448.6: 90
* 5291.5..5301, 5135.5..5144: 115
